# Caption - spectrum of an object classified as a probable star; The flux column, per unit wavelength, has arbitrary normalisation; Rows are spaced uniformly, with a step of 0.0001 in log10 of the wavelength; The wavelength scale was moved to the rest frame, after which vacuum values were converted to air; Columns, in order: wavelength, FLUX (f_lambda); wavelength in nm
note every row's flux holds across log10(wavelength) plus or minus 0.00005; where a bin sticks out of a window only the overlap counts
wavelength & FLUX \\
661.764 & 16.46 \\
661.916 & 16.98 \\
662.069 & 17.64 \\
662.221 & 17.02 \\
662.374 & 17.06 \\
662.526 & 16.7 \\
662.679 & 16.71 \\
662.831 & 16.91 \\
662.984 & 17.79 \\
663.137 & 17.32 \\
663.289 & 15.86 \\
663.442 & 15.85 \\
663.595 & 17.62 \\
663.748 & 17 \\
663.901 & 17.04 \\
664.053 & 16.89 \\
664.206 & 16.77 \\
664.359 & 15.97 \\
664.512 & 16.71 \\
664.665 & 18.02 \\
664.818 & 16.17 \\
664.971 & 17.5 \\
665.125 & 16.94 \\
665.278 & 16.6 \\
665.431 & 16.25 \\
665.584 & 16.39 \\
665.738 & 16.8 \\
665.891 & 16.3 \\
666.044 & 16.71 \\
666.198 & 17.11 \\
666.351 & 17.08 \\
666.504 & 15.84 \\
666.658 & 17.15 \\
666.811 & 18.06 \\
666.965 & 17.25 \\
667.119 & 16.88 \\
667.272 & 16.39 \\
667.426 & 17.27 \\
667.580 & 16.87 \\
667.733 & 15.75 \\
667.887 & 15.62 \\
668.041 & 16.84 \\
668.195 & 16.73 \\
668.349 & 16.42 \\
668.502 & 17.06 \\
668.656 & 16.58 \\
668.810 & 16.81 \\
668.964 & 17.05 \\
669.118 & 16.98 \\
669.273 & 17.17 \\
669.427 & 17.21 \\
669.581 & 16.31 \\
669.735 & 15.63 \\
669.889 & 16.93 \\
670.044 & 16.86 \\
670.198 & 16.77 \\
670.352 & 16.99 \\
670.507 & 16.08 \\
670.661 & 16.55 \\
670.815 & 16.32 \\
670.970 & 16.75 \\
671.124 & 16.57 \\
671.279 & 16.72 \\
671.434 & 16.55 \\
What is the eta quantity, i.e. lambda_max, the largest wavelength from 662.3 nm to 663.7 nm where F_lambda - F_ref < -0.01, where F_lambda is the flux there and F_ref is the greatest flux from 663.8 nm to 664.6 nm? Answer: 663.442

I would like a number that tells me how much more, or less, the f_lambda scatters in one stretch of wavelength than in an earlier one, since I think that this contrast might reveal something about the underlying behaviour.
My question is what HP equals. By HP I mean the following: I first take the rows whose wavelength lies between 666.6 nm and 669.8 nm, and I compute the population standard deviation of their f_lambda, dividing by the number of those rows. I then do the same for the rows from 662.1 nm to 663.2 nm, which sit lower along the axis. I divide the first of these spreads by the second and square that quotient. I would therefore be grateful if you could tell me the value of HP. 2.7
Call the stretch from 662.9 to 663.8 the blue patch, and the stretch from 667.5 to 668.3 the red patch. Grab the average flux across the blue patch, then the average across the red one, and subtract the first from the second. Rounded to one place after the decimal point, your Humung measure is -0.5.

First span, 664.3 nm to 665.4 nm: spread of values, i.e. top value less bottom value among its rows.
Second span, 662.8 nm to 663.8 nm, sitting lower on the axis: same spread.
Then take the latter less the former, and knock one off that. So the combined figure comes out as -1.1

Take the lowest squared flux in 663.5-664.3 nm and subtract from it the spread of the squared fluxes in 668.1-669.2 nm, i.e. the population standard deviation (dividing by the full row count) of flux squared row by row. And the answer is 274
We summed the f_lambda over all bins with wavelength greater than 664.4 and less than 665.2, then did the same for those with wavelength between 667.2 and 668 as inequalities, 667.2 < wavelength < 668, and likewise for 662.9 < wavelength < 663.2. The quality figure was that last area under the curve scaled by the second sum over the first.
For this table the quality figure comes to 34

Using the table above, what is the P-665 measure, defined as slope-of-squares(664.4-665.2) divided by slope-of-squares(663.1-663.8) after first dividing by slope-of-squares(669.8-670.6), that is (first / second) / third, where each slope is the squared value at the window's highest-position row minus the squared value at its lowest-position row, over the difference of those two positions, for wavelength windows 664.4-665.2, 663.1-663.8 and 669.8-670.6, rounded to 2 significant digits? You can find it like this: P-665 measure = 0.015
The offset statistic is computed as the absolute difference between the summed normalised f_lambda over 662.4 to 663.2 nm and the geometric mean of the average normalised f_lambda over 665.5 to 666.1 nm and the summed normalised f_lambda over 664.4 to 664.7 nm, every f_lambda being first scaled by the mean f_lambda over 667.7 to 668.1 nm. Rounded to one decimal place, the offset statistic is 3.8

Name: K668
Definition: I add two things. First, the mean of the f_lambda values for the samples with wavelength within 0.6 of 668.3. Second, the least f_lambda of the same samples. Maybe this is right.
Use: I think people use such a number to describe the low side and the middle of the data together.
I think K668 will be 32.1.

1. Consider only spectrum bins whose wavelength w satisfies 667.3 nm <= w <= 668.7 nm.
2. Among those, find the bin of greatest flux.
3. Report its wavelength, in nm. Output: 667.426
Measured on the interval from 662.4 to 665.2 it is 664.665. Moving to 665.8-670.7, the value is 666.811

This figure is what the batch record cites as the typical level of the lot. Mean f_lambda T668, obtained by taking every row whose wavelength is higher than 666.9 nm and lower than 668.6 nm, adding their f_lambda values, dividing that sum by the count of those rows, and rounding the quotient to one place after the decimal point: 16.6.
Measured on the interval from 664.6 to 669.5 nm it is 16.8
